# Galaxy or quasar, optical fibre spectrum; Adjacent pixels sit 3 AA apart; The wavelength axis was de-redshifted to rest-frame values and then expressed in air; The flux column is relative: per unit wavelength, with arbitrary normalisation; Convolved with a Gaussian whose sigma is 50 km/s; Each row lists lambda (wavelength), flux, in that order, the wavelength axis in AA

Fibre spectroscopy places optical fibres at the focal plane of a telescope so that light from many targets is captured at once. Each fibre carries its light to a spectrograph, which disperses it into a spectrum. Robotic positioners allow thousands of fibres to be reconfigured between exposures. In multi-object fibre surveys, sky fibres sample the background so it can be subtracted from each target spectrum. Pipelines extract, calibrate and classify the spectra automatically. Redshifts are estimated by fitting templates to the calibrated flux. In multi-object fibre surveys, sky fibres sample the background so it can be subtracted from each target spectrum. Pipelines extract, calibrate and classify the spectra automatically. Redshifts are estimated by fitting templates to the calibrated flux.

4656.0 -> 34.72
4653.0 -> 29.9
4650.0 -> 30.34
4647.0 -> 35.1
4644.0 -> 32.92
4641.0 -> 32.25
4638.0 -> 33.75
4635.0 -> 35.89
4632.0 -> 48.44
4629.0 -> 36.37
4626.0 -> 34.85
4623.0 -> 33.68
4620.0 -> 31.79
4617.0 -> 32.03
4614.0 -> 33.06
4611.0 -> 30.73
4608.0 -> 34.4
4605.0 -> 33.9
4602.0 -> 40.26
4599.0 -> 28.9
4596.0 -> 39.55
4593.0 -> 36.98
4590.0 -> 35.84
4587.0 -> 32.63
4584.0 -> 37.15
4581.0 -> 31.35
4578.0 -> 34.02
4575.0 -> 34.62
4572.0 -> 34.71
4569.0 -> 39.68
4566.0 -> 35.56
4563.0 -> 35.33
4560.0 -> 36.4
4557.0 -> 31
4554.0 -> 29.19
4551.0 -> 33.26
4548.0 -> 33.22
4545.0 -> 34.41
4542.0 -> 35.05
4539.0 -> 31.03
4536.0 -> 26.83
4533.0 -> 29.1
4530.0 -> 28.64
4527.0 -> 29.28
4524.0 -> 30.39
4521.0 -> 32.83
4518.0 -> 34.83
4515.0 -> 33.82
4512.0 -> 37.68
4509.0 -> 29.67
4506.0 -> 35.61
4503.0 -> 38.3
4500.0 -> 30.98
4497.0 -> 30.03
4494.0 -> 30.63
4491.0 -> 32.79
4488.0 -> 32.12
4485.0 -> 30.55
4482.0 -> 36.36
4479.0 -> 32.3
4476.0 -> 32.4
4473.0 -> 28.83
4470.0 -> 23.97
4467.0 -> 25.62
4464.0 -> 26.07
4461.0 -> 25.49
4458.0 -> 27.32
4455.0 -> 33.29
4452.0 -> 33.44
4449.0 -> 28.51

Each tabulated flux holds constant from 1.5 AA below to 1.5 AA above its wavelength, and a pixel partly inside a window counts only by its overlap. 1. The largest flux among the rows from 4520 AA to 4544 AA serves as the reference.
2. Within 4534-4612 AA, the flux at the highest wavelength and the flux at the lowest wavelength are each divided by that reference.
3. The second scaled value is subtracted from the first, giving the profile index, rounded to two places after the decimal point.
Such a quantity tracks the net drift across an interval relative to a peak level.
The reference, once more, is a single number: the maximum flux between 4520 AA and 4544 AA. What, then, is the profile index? 0.11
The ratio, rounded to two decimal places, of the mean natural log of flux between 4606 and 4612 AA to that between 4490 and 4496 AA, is 1.01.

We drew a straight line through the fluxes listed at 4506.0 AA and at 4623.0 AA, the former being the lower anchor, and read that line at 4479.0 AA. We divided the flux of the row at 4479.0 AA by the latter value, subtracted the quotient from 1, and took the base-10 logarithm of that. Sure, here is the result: -1.0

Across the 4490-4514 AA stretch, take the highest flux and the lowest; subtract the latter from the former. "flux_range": 8.6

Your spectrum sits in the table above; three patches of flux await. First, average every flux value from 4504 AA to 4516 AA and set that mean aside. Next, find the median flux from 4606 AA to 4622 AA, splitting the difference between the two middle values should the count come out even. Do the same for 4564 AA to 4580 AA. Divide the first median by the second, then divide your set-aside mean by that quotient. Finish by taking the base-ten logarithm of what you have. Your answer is 1.57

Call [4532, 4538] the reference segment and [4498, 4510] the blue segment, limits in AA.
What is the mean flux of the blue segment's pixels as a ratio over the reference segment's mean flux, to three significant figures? 1.20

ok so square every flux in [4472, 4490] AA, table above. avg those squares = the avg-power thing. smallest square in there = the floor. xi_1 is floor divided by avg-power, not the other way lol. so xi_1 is 0.80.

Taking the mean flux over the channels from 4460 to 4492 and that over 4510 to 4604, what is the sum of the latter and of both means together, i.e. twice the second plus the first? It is 97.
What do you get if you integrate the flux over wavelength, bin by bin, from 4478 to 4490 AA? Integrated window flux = 394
